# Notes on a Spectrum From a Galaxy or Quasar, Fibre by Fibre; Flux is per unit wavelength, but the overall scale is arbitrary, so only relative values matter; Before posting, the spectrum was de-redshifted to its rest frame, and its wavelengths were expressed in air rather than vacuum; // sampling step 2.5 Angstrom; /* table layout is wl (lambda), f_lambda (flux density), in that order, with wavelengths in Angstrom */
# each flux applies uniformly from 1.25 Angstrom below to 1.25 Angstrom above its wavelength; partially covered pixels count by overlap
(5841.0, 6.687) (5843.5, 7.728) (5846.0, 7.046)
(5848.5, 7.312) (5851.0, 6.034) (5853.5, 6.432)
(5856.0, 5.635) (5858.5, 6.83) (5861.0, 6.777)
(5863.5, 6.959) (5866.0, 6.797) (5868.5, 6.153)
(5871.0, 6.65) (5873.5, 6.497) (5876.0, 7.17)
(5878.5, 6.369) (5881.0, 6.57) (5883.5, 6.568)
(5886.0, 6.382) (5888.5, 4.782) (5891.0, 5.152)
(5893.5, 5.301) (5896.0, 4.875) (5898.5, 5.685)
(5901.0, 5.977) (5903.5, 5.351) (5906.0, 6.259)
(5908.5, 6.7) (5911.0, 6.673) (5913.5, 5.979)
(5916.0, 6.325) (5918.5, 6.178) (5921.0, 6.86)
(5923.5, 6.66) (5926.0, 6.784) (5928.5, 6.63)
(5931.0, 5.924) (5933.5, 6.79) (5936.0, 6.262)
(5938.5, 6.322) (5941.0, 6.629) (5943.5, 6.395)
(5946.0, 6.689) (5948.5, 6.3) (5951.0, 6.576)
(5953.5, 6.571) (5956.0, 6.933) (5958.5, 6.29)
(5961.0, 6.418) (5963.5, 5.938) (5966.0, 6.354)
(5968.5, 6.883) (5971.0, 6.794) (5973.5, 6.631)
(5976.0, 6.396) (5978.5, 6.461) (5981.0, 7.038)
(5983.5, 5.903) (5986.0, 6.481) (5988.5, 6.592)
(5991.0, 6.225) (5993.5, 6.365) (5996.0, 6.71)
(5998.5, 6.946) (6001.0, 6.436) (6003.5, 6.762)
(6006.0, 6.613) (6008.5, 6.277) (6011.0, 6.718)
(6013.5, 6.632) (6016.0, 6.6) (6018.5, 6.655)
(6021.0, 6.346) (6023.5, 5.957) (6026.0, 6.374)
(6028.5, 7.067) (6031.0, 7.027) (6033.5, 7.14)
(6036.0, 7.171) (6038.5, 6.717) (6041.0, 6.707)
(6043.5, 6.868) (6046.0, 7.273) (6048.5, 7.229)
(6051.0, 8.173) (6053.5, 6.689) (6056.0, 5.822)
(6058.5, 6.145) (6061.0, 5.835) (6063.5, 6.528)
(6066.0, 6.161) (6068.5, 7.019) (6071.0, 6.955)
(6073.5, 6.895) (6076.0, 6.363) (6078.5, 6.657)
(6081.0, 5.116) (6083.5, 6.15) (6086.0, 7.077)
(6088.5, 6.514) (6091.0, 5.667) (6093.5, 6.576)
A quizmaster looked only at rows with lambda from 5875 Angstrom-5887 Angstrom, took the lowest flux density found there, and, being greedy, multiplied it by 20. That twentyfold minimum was 127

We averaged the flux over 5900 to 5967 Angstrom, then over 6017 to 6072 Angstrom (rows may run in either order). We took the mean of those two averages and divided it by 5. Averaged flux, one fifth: 1.31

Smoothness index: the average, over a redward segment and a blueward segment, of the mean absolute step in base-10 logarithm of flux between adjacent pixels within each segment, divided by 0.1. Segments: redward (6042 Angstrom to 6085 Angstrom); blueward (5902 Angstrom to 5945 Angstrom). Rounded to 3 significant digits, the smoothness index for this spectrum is 0.345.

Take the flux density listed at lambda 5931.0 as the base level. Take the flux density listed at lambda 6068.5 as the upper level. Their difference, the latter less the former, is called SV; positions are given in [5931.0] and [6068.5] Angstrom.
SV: 1.1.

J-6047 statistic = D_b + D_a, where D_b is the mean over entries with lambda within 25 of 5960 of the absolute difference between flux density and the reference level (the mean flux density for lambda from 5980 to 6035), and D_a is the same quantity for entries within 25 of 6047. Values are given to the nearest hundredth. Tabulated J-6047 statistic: 0.73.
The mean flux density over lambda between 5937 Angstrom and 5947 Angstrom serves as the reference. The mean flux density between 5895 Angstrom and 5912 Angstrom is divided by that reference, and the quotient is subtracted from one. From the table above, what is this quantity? 0.09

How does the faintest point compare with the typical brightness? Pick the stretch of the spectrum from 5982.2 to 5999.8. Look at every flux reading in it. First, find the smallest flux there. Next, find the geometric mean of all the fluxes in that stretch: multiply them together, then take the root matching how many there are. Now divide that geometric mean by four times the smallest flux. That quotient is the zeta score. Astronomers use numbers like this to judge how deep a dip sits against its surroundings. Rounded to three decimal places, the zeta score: 0.273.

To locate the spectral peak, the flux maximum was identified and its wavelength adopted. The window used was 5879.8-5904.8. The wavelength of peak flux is 5881.0 Angstrom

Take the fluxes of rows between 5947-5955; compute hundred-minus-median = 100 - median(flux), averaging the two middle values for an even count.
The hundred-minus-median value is 93.43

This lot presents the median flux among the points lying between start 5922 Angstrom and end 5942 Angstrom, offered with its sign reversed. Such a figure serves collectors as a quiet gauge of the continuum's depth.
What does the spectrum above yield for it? -6.6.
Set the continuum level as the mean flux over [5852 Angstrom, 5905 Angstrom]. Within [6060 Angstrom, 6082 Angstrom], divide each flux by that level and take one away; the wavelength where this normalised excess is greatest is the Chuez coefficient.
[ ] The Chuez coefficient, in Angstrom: 6068.5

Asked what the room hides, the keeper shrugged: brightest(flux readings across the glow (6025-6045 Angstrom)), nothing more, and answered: 7.171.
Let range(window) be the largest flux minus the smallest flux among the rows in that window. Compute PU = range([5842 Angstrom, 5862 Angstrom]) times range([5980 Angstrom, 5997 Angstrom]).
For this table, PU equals 2.4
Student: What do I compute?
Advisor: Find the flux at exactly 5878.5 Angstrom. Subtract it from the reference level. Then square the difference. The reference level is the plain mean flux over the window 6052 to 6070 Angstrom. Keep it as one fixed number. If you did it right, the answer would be 0.0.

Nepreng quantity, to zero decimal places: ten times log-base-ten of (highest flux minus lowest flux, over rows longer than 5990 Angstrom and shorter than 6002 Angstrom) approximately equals -1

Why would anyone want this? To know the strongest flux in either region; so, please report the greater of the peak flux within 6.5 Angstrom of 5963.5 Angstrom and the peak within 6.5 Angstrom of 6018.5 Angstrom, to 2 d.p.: 6.88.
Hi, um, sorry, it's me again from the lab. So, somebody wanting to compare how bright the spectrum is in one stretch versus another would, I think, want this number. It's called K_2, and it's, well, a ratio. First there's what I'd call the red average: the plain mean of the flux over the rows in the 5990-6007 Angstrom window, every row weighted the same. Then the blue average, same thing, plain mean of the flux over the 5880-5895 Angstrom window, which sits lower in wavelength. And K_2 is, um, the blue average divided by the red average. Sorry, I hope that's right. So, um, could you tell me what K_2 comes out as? 0.88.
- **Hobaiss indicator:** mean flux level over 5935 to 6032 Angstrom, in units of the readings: 6.53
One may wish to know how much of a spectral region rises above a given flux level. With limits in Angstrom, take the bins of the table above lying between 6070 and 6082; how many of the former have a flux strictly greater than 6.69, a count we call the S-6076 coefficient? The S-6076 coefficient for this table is 2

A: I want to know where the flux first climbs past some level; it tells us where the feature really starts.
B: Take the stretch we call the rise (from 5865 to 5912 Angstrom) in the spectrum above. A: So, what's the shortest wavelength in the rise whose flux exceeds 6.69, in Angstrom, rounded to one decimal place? 5866.0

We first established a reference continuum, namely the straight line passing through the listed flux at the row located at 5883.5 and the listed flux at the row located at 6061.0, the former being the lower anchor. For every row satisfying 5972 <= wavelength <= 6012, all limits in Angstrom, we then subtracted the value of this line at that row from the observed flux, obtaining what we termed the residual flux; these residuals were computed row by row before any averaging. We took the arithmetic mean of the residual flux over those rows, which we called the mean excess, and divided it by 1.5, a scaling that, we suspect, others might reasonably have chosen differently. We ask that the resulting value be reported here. 0.28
